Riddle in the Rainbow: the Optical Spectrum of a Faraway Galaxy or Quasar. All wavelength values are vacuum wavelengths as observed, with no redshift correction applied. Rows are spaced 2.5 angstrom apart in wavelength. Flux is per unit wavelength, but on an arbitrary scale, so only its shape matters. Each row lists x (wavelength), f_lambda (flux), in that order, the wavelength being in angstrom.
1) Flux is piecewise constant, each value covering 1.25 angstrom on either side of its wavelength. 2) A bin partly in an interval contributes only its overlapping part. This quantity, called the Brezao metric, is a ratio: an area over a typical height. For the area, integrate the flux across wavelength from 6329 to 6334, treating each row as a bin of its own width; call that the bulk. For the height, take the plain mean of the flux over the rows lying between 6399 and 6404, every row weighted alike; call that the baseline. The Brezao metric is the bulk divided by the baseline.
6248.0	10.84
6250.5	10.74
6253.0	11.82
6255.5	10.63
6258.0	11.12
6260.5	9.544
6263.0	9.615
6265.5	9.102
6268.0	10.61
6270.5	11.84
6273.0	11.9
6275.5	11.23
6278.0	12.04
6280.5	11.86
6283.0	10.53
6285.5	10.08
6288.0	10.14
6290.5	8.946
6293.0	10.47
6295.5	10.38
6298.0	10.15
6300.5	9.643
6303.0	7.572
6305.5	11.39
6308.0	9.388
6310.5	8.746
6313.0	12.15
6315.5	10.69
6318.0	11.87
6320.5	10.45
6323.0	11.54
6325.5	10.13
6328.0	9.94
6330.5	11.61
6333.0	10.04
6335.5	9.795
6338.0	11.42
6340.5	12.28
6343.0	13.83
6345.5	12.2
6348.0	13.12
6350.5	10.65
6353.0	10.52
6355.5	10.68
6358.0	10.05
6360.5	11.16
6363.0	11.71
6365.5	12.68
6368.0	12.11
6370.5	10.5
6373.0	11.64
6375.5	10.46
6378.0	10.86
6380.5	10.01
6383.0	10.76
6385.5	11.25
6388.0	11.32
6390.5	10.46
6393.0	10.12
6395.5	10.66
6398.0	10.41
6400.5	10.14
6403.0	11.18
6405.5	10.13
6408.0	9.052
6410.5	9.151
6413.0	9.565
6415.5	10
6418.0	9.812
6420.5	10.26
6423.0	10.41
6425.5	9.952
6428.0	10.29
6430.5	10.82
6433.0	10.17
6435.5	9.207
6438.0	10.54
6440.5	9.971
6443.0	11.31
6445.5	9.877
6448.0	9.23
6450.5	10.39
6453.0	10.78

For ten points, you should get 5.1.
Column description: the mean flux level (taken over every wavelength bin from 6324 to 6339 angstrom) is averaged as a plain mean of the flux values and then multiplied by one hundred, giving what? 1049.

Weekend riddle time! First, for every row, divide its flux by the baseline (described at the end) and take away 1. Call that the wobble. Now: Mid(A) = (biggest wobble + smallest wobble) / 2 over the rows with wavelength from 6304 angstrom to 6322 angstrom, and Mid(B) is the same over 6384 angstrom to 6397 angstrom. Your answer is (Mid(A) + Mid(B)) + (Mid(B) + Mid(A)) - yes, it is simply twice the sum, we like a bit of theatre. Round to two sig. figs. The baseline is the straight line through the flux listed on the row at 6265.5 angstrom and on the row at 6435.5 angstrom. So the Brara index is 0.62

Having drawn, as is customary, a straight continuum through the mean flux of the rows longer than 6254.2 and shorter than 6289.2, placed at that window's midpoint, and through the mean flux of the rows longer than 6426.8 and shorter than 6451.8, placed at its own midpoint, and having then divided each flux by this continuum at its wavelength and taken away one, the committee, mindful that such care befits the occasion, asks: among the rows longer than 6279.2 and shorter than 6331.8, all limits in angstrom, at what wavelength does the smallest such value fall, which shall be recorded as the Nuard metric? 6303.0 angstrom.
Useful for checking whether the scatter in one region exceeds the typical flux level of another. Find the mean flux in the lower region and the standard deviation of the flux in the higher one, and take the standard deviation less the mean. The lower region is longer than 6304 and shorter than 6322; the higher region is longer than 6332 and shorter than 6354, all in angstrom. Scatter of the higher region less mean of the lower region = -9.3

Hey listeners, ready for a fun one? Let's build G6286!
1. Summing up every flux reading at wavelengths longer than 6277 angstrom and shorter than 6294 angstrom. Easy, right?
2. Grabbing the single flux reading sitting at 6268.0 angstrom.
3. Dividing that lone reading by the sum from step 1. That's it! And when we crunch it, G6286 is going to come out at 0.14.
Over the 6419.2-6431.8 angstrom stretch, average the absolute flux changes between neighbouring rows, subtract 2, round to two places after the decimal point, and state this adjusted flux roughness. -1.63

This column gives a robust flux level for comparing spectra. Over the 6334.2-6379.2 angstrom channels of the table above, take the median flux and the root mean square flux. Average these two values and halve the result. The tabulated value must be 5.7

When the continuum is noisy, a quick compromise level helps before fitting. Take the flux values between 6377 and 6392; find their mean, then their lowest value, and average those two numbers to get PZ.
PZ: 10.4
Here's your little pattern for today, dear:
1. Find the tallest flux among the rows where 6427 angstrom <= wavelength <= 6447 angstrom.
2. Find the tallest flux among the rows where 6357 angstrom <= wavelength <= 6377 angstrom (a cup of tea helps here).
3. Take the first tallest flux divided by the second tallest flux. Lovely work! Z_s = 0.89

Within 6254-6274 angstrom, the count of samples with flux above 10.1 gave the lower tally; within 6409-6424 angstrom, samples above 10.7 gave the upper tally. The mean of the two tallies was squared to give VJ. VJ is 6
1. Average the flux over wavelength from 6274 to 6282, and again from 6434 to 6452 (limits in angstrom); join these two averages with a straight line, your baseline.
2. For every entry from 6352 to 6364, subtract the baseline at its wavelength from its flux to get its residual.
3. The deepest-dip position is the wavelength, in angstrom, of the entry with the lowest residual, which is 6358.0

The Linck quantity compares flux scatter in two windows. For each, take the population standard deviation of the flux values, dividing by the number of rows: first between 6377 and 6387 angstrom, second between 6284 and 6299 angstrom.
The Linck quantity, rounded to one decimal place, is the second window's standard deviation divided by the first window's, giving 1.1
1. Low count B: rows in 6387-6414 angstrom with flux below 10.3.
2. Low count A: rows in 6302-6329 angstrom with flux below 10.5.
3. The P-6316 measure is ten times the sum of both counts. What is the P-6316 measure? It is 120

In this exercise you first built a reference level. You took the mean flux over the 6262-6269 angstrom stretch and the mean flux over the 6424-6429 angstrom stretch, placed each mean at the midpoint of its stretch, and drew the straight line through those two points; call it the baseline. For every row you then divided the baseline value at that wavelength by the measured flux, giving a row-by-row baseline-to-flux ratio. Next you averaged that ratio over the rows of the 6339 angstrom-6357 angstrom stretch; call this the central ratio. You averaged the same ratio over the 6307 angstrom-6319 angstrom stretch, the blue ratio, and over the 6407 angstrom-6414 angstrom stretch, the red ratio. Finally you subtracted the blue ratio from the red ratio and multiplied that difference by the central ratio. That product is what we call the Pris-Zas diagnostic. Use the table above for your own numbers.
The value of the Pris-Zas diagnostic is 0.12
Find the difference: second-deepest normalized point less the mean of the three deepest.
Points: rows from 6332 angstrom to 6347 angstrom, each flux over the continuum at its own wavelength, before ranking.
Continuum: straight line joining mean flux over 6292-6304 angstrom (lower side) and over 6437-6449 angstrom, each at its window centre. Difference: -0.038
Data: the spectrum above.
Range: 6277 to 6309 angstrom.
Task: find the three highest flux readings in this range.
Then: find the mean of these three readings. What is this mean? 11.8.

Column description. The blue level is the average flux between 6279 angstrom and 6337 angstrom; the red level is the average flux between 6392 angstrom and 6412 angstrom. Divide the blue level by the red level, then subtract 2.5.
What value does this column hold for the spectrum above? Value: -1.48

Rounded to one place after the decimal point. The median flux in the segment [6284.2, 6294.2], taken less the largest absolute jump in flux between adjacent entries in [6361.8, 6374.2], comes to 8.5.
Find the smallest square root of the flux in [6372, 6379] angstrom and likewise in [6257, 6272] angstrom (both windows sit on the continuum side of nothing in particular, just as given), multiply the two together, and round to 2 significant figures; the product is 9.8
